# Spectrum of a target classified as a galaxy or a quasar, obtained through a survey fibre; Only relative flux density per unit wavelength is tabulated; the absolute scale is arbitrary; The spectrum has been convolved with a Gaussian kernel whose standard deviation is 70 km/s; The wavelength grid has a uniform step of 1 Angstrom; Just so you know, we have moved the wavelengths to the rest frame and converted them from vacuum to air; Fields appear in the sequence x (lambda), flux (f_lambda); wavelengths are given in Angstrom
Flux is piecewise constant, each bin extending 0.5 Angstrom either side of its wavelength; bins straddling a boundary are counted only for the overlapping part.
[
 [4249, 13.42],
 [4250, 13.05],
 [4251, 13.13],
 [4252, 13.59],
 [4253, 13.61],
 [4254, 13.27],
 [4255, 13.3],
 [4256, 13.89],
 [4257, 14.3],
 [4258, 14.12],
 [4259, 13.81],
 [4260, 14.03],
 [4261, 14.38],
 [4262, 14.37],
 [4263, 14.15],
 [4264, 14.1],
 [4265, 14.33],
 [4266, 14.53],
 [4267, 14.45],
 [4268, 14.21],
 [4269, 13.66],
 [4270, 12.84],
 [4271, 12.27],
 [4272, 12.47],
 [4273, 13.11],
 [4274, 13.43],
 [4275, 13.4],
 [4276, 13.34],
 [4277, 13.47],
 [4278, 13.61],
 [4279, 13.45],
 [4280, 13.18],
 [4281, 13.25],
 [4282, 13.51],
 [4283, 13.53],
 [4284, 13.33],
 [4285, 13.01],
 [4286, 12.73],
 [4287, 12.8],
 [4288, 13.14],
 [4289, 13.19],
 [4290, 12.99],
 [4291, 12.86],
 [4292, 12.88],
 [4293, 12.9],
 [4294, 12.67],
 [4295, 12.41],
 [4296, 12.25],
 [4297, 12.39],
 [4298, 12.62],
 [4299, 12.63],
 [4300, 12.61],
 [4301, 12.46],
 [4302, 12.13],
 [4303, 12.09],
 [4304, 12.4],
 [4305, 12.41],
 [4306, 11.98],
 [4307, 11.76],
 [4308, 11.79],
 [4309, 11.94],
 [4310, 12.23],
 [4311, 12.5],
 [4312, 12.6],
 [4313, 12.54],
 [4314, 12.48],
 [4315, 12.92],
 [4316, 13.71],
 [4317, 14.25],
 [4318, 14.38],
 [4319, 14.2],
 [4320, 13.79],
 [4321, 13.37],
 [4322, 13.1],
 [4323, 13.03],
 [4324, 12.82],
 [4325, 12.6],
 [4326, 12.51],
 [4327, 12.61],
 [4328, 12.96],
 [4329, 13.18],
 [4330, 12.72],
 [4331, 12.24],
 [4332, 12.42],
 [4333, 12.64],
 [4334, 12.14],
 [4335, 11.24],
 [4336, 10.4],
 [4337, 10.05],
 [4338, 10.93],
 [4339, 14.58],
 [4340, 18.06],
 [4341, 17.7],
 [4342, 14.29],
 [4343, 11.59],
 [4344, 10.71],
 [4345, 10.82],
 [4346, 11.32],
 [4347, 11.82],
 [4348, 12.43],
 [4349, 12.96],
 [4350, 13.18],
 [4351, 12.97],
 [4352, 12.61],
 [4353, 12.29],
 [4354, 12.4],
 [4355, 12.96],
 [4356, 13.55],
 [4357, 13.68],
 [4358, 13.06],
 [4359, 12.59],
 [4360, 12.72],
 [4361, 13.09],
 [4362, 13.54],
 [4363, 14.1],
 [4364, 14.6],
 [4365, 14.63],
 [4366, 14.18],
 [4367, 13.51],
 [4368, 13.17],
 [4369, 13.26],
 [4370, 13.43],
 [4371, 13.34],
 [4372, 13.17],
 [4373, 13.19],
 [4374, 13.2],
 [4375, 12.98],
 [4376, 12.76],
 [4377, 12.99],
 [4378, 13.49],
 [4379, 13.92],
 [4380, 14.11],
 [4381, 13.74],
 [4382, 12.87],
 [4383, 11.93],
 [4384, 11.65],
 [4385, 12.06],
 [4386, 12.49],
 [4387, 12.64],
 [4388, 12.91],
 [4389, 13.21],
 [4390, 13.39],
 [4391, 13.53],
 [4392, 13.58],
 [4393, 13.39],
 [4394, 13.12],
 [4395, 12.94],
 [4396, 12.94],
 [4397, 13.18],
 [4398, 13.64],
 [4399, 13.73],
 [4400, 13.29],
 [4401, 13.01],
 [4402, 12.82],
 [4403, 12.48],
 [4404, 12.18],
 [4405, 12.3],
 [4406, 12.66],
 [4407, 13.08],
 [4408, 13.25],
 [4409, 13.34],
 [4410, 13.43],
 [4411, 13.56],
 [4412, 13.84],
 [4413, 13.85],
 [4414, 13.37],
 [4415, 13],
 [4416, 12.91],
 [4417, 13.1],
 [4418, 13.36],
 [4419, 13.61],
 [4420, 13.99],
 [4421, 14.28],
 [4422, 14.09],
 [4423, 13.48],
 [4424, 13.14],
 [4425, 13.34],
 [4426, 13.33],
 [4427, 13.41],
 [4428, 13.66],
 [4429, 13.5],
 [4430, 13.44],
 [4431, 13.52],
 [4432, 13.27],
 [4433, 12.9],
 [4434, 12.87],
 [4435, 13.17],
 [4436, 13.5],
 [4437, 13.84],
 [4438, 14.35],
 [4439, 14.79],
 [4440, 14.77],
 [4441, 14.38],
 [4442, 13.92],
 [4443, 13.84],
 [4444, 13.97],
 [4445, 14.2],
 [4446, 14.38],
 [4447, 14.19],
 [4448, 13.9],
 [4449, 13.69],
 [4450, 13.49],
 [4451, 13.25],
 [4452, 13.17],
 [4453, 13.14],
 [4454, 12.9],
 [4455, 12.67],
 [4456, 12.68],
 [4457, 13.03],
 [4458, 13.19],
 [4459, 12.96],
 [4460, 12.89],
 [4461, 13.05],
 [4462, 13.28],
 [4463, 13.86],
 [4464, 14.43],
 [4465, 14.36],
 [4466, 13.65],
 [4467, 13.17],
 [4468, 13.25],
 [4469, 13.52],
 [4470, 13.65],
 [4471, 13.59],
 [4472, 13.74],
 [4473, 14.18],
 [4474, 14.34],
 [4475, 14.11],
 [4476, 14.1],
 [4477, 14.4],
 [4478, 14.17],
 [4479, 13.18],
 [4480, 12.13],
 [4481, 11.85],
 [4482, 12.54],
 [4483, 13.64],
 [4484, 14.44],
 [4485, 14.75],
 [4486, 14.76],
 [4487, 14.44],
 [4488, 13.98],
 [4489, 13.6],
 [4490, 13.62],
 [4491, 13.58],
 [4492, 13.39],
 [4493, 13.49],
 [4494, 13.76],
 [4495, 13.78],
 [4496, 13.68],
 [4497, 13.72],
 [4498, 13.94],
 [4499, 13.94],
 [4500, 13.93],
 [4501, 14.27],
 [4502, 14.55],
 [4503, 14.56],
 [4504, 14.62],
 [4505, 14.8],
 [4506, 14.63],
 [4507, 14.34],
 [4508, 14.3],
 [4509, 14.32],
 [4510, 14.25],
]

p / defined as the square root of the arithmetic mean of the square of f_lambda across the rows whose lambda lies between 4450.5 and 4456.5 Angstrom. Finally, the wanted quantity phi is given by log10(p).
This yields 1.113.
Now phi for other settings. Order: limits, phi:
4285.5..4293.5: 1.112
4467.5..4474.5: 1.139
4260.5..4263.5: 1.155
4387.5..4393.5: 1.125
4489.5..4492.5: 1.131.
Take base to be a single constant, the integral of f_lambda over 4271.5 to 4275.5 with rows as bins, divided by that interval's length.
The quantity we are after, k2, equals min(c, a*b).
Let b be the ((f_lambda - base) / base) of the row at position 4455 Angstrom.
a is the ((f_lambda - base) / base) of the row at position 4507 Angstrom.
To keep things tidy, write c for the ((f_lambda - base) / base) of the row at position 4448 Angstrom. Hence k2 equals -0.003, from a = 0.09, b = -0.033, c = 0.06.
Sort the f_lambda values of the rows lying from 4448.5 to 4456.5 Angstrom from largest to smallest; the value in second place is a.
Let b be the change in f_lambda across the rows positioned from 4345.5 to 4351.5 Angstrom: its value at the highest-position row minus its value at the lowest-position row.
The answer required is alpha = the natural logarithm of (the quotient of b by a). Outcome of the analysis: -2.1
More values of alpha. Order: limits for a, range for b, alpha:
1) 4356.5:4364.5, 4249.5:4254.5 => -4.2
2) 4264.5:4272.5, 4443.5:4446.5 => -3.6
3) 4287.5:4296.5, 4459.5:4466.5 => -2.9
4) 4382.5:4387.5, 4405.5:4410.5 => -2.8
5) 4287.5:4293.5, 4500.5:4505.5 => -3.2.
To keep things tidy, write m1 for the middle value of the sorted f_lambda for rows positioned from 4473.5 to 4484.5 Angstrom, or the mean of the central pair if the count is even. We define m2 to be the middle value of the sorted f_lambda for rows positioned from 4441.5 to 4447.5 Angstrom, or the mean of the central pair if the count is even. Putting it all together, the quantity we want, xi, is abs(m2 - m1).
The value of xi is 0.0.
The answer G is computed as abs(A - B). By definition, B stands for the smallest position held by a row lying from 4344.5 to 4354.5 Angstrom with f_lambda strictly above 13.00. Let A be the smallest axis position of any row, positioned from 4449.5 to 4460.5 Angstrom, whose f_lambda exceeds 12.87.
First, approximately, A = 4450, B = 4350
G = 100 Angstrom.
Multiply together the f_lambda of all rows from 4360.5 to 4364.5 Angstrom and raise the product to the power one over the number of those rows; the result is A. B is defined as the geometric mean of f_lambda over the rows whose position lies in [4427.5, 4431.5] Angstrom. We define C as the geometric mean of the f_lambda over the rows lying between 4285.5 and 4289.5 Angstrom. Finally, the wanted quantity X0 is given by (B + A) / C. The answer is 2.11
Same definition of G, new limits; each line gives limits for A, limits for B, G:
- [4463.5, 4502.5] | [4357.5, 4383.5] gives 106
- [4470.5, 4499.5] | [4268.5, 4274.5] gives 202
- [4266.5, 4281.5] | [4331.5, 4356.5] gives 72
